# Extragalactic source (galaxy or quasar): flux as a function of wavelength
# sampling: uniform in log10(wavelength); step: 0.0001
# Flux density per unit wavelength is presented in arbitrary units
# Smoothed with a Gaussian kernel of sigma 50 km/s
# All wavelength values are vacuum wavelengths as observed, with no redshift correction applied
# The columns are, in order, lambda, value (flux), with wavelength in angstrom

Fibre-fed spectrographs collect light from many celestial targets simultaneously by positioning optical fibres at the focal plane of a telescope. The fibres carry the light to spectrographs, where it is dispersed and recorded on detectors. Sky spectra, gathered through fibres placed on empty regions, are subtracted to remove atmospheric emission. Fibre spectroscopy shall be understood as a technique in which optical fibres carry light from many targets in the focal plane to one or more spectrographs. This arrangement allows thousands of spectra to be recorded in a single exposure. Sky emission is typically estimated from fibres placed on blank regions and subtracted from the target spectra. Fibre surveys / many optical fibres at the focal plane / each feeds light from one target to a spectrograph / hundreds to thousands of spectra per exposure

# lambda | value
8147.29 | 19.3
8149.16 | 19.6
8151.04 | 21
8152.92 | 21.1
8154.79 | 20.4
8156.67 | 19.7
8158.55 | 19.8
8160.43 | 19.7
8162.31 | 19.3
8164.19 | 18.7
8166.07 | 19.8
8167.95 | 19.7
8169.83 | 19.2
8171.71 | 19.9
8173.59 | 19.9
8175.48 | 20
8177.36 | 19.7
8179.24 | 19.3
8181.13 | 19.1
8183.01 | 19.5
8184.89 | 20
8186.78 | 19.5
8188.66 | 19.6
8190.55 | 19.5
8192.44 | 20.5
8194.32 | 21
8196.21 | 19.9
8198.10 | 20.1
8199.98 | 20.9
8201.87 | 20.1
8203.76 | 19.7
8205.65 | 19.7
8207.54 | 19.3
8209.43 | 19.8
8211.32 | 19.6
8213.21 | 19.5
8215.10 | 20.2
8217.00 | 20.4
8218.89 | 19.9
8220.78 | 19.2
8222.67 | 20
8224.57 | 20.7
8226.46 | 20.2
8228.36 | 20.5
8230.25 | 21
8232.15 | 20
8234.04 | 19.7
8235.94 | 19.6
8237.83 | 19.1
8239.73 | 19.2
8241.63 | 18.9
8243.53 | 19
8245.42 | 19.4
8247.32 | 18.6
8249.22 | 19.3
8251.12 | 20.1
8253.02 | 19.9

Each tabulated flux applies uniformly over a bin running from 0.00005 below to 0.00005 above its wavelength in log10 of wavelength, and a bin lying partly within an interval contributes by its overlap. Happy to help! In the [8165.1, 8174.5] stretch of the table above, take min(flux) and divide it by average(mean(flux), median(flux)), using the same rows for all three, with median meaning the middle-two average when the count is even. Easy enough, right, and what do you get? 0.972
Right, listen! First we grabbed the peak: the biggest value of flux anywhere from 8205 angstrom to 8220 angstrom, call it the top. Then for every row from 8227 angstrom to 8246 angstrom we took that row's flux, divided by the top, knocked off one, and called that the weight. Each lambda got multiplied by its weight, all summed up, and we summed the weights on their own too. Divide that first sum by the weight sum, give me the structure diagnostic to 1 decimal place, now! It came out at 8240.8 angstrom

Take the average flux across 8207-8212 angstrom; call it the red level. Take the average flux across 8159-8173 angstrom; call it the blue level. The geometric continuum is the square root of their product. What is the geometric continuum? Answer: 19.5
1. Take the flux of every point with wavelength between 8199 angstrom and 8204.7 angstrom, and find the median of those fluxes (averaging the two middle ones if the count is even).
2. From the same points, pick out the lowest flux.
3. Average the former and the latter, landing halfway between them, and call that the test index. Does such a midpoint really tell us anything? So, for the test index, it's 19.9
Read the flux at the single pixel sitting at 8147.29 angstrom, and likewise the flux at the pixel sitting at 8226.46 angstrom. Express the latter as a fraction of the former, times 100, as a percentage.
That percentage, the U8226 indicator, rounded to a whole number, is 105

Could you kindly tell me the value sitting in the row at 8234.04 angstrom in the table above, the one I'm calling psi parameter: 19.7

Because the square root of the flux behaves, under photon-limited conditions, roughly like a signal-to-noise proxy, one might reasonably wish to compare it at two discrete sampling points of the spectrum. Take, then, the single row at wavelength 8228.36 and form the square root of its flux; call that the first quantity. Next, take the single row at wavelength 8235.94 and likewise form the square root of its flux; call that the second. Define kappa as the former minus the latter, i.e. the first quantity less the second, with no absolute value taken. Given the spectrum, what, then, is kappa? 0.10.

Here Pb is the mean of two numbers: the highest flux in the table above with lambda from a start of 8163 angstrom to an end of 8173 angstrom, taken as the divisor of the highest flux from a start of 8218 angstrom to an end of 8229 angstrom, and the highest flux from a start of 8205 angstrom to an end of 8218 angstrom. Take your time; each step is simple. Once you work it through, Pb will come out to 10.7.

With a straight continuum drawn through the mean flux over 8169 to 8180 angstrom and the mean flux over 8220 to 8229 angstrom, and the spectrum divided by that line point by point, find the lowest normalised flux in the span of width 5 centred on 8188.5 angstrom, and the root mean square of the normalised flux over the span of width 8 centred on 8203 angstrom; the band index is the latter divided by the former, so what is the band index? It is 1.03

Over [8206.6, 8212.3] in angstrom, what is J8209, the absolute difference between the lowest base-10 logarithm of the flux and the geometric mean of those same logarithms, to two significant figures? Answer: 0.0059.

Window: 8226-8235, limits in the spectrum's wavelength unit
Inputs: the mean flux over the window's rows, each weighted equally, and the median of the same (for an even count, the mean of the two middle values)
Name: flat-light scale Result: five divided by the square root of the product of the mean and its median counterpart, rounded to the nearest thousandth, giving 0.247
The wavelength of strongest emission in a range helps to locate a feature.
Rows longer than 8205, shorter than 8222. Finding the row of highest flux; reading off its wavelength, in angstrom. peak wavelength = 8217.00 angstrom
